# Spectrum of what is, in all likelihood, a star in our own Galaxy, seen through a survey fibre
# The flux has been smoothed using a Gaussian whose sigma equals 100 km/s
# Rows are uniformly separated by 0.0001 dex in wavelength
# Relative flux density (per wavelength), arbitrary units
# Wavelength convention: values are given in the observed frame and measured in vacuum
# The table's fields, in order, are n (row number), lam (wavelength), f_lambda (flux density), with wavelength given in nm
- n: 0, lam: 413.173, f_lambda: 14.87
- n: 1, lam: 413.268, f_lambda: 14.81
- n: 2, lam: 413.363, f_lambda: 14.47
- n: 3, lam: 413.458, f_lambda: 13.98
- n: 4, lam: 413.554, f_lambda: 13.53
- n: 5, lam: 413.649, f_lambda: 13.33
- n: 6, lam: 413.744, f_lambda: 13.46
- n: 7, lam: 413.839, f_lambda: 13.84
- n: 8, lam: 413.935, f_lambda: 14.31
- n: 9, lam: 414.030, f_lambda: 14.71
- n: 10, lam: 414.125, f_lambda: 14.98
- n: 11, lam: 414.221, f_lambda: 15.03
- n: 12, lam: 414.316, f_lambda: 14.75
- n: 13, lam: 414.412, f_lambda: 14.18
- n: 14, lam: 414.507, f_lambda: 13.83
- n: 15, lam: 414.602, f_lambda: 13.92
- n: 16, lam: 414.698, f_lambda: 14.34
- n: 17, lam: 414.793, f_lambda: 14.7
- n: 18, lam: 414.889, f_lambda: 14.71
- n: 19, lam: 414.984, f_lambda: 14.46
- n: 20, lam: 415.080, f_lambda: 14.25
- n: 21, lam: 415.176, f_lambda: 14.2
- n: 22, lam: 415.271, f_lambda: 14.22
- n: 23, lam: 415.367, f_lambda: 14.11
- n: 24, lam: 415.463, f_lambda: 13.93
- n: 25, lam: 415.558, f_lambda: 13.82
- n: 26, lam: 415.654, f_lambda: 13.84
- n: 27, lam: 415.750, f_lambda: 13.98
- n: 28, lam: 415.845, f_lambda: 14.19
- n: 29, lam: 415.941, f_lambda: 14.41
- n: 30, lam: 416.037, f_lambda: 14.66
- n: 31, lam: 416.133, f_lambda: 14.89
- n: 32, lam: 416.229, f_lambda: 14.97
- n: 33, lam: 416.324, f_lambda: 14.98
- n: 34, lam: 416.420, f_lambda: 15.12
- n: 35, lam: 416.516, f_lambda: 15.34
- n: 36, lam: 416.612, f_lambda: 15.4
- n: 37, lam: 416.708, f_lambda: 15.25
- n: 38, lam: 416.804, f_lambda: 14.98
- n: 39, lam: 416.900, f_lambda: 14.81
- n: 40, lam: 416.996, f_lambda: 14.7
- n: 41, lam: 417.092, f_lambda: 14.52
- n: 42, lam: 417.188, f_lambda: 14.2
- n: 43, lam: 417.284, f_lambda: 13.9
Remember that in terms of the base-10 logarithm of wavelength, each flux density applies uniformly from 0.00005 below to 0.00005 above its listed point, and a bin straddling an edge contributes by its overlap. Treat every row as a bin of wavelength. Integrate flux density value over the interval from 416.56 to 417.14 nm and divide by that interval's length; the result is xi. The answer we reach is 14.9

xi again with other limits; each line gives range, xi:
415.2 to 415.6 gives 14.1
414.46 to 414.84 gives 14.2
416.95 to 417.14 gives 14.6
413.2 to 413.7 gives 14.1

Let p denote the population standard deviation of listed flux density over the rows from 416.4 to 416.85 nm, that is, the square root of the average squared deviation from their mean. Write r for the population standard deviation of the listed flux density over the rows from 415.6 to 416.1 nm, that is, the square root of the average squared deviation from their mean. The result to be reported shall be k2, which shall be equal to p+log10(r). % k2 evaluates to -0.38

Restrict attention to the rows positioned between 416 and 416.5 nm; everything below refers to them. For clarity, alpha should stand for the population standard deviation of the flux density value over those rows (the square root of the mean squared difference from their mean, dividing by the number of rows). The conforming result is 0.15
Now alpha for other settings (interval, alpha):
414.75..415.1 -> 0.19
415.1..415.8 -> 0.15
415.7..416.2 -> 0.32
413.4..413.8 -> 0.24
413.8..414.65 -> 0.46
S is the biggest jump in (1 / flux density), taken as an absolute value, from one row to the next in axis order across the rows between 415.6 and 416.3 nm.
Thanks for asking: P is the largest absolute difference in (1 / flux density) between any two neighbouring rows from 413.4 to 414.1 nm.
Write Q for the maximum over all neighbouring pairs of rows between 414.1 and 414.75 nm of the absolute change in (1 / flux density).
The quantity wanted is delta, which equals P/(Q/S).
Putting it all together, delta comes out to 0.0010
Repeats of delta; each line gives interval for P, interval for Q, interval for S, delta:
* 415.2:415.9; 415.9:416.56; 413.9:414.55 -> 0.0024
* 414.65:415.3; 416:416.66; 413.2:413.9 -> 0.0039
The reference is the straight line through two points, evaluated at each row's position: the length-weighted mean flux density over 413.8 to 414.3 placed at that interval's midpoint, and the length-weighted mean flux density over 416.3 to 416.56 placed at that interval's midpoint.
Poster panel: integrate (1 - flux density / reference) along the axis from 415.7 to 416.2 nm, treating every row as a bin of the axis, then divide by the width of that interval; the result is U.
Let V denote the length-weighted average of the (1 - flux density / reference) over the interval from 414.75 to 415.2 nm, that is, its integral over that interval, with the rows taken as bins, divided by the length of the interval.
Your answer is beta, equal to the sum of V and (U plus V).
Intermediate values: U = 0.039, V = 0.02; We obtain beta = 0.084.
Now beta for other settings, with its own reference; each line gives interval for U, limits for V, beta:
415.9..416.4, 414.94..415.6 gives 0.117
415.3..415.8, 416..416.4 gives 0.092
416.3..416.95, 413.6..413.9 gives 0.134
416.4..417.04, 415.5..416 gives 0.132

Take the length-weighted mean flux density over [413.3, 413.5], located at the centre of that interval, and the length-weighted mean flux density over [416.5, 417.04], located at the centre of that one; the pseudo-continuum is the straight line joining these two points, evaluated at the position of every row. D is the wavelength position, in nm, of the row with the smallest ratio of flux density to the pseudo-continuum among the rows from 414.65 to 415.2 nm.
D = 415.176 nm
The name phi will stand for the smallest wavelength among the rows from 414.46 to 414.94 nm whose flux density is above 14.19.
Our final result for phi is 414.698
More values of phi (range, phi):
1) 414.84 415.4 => 414.889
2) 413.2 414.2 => 413.268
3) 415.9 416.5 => 415.941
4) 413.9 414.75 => 413.935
